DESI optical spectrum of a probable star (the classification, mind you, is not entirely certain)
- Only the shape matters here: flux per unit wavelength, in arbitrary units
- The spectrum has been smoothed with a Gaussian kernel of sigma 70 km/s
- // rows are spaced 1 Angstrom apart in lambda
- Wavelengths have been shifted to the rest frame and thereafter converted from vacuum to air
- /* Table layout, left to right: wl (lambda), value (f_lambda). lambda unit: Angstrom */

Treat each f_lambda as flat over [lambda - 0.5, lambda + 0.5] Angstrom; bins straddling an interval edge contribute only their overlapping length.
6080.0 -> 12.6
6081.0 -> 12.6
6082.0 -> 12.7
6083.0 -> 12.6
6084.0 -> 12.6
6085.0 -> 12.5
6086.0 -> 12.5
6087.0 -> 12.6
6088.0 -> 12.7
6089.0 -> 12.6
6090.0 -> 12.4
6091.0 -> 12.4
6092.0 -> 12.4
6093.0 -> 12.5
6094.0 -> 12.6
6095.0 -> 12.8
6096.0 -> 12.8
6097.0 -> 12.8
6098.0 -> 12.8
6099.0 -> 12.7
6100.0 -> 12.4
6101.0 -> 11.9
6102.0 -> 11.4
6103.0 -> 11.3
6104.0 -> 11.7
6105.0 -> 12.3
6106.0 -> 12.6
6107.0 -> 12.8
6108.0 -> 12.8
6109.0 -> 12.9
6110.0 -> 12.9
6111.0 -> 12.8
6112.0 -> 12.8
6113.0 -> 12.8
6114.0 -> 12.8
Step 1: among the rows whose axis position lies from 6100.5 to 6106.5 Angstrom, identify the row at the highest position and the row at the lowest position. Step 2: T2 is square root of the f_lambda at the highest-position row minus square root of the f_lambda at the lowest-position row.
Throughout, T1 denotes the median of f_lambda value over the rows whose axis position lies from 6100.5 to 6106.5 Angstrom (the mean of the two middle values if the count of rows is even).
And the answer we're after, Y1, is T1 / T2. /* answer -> 118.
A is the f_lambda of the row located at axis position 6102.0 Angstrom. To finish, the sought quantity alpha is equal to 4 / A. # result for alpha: 0.351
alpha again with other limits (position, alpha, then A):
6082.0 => 0.315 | 12.7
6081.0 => 0.317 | 12.6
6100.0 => 0.323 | 12.4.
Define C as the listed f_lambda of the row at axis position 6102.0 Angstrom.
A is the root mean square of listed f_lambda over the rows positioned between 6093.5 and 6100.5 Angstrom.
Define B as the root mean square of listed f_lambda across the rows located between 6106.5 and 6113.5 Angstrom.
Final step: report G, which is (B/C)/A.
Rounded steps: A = 12.7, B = 12.8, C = 11.4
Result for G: 0.0886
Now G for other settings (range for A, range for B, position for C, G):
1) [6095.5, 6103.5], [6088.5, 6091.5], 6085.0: 0.0812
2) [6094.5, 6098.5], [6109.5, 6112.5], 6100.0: 0.0809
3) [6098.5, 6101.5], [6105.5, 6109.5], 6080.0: 0.0822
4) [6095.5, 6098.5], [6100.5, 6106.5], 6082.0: 0.0731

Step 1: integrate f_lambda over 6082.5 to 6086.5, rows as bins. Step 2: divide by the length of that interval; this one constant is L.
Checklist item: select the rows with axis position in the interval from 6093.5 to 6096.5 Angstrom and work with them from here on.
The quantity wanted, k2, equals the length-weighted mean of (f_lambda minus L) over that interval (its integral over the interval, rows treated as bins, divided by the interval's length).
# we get 0.18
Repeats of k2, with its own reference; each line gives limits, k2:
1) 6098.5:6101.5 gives -0.22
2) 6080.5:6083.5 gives 0.08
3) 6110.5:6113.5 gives 0.25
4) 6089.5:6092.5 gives -0.15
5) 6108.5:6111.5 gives 0.32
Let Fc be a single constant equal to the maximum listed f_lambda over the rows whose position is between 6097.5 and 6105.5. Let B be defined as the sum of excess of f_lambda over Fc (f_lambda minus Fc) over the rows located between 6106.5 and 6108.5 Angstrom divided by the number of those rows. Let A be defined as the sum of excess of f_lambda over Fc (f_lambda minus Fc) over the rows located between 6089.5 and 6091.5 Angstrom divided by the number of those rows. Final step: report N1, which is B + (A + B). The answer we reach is -0.40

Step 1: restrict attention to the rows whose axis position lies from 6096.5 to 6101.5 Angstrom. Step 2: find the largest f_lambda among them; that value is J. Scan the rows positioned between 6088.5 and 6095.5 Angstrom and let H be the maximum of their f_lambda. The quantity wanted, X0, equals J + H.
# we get 25.6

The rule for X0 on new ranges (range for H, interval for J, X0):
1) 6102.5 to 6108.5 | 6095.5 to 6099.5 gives 25.6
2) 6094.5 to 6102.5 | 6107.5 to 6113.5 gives 25.7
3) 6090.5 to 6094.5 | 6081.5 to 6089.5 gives 25.3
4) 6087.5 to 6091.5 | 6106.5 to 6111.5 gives 25.6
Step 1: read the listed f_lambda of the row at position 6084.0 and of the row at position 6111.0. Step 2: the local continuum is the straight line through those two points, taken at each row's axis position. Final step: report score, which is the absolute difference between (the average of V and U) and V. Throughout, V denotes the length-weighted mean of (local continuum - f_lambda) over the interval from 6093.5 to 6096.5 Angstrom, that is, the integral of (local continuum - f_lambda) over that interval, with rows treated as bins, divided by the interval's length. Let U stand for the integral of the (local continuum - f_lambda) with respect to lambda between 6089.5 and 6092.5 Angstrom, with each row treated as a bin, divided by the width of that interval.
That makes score 0.15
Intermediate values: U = 0.3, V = -0.05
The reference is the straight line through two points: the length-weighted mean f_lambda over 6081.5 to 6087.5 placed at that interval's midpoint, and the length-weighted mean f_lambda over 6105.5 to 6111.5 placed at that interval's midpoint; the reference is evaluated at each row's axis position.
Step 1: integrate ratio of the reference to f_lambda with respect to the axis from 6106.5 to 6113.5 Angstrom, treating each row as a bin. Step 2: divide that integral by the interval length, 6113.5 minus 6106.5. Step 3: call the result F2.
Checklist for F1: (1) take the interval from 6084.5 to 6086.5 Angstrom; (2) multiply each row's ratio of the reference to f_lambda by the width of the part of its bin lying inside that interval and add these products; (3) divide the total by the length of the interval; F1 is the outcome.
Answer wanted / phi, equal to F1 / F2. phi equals 1.009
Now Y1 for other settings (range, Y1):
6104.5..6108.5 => 180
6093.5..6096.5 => 456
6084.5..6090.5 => -886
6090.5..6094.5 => 440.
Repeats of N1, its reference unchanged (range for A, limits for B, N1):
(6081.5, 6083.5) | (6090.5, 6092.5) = -0.95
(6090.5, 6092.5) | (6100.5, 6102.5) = -2.70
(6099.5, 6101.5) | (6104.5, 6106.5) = -1.35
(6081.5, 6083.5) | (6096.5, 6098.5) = -0.15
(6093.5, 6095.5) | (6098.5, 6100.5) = -0.60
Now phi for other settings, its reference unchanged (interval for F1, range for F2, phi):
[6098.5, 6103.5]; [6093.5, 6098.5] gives 1.075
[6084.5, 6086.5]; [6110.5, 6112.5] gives 1.005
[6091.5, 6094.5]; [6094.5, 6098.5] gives 1.021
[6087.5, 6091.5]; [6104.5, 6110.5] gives 1.002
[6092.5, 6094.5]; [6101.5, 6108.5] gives 0.956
